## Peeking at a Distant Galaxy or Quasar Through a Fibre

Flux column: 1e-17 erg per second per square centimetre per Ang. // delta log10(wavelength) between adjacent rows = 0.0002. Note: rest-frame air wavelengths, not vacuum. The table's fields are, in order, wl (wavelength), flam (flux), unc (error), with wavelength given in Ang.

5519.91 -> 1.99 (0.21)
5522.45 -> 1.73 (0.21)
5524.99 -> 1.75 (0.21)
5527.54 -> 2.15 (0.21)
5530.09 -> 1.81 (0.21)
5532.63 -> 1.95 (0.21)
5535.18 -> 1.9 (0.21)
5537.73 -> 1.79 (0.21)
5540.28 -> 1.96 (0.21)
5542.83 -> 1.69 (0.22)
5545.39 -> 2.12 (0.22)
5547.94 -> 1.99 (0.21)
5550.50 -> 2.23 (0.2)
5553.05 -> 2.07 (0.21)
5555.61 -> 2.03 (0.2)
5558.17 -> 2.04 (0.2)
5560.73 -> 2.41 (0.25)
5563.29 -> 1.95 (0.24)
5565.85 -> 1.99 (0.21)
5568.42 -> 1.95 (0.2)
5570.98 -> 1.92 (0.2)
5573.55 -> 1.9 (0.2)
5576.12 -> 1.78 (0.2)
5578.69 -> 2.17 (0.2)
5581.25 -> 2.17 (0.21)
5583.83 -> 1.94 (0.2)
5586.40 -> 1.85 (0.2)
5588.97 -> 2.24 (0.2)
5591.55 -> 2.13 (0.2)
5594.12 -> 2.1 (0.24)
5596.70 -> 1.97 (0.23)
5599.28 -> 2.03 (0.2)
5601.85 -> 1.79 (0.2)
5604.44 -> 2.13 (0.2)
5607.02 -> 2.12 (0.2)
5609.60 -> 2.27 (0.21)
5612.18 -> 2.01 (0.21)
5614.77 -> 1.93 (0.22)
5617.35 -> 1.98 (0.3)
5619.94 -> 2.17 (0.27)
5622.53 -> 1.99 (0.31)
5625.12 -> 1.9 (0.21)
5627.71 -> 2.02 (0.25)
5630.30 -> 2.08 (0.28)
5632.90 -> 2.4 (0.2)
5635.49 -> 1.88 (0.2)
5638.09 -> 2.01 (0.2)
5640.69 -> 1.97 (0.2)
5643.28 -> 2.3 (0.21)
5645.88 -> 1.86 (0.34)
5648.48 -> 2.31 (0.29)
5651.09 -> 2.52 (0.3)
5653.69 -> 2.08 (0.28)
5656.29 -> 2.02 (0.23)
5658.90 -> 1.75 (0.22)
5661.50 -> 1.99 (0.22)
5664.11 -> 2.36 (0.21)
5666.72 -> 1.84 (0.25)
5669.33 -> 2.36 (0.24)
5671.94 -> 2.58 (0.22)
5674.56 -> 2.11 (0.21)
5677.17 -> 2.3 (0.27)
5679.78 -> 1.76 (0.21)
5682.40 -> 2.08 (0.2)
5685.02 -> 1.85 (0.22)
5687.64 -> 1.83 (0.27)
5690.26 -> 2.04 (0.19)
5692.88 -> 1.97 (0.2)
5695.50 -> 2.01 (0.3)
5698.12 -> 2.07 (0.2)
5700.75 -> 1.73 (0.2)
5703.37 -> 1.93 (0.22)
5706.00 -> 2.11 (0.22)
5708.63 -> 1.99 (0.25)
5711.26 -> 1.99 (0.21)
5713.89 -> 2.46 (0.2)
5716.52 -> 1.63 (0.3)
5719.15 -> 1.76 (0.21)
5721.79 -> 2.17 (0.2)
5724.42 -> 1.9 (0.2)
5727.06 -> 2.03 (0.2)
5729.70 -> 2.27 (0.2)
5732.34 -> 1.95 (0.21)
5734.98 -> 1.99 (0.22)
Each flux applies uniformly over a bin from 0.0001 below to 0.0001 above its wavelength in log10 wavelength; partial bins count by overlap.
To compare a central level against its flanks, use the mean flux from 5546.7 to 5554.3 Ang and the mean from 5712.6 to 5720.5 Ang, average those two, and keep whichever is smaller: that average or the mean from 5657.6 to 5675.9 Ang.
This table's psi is 2.02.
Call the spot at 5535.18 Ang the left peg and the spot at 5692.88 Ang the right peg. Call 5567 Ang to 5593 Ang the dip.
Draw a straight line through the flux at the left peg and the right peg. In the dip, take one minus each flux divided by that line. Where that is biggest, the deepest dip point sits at 5576.12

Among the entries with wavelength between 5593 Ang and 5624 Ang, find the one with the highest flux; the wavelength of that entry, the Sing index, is 5609.60 Ang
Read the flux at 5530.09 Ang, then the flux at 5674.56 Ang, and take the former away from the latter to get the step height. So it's 0.30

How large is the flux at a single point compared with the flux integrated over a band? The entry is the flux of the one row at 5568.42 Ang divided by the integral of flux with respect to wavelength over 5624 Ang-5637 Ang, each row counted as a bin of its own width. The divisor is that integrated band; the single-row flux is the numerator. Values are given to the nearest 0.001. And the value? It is 0.073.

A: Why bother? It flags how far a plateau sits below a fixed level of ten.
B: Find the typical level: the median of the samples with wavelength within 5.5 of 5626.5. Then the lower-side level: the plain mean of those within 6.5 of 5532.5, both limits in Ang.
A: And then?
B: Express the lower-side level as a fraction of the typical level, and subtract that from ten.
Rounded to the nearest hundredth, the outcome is 9.04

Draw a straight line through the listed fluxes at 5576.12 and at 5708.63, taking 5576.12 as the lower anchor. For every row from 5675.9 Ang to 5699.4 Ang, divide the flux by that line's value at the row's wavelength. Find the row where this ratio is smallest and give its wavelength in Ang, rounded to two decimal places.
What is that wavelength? 5679.78 Ang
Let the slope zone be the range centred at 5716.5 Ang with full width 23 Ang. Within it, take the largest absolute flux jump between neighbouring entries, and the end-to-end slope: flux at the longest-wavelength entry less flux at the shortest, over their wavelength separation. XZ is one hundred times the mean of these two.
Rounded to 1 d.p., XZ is 41.3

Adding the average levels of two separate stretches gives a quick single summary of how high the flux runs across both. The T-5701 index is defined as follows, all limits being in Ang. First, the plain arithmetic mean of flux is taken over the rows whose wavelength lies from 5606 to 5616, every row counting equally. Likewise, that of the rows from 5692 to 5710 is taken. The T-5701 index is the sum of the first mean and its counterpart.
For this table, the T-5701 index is 4.06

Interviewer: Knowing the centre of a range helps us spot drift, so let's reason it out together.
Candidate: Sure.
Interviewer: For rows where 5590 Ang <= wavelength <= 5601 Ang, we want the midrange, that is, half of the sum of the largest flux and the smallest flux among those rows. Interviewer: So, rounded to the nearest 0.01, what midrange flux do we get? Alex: 2.05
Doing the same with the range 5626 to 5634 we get 2.21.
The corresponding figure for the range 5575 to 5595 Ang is 2.01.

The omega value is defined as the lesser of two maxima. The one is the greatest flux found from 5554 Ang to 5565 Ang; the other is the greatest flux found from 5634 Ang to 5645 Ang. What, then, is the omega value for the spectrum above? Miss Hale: 2.30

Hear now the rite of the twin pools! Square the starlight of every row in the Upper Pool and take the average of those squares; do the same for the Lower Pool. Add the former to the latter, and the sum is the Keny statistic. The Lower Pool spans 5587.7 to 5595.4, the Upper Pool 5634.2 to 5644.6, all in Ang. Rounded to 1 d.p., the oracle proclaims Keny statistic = 8.8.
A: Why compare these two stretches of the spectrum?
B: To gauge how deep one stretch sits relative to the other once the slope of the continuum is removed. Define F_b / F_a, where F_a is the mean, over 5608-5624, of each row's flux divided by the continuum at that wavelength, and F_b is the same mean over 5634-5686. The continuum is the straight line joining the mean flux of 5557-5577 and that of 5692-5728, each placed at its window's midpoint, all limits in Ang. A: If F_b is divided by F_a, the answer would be 1.02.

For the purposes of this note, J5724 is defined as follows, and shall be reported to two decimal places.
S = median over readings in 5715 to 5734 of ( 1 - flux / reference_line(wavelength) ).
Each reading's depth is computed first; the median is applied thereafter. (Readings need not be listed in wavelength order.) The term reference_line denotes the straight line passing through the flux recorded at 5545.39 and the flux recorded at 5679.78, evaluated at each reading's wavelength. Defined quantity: -0.20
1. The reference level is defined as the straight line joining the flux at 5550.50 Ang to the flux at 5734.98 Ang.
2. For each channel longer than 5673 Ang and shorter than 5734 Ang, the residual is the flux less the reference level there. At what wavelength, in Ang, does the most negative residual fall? 5716.52 Ang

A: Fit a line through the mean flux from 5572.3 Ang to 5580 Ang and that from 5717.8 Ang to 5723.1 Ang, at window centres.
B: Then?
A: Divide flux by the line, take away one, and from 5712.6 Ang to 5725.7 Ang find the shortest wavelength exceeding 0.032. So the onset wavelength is 5713.89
